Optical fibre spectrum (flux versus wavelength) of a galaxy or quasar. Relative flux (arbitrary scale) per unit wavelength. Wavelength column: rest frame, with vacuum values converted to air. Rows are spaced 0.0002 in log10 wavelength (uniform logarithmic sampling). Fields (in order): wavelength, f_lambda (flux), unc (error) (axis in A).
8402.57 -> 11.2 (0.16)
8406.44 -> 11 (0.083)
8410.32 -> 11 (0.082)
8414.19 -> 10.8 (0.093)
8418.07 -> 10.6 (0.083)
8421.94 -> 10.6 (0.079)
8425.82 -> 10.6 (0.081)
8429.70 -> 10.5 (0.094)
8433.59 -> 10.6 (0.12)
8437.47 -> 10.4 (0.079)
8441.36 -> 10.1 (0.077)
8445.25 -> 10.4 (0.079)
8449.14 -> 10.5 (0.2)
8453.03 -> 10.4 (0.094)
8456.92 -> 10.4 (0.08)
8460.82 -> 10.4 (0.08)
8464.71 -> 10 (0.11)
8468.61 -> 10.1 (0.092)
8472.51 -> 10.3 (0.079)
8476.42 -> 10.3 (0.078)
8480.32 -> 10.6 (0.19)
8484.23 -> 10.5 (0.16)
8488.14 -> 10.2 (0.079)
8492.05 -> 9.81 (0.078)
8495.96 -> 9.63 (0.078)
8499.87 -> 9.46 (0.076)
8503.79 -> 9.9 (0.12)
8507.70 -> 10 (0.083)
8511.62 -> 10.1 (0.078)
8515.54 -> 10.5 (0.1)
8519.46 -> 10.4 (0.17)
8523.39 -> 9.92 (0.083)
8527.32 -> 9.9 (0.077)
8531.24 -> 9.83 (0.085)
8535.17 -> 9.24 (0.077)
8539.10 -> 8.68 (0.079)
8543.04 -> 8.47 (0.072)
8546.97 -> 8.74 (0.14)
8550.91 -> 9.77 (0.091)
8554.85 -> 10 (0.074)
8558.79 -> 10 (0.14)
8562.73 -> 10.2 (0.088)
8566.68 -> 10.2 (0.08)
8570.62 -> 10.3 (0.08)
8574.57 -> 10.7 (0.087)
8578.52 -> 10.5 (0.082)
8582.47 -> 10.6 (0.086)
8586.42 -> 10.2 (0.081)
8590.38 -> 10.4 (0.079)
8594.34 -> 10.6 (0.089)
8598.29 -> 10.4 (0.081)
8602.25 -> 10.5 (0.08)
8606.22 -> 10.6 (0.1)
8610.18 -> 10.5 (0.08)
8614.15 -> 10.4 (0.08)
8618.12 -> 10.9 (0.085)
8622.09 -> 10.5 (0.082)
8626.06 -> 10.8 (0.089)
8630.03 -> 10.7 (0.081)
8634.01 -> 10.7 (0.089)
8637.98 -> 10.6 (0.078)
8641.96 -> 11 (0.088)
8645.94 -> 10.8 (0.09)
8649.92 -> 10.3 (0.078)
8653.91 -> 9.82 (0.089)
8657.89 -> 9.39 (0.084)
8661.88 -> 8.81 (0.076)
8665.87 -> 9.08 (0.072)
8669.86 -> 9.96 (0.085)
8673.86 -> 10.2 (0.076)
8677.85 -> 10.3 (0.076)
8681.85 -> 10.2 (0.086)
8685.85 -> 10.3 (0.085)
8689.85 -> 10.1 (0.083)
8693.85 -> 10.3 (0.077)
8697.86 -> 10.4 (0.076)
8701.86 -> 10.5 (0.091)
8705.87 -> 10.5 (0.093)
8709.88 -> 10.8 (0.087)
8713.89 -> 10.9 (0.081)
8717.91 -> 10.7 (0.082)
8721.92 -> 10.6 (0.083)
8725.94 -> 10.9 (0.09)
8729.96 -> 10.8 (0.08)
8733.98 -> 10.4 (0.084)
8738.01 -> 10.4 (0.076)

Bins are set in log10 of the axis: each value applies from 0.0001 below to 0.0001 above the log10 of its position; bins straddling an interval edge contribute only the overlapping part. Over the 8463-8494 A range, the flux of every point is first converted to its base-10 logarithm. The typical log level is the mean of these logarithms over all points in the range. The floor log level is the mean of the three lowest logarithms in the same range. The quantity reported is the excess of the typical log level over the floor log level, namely 0.011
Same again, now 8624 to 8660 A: 0.026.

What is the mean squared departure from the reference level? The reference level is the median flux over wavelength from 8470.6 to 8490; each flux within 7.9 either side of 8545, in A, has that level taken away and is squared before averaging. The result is 2.17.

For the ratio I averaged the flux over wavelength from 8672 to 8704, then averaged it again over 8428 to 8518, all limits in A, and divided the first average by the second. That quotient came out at 1.01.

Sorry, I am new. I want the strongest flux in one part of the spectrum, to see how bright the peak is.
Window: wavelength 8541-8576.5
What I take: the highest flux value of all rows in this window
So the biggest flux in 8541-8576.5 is 10.7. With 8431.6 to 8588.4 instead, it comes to 10.7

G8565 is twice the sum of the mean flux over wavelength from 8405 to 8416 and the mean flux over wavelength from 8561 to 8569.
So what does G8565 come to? 42.3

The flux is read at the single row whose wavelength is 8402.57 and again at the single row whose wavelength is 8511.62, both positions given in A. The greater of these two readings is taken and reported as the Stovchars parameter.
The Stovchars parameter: 11.2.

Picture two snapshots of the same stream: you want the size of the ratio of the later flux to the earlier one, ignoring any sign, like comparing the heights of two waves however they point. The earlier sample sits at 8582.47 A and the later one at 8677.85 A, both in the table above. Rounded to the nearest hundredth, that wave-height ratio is 0.97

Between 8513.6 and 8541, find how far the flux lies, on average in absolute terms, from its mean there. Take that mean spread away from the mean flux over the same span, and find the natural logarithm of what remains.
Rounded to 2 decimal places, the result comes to 2.23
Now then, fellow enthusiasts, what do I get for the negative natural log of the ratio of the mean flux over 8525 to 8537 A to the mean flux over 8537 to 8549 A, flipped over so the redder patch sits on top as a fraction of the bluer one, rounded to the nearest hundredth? 0.11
